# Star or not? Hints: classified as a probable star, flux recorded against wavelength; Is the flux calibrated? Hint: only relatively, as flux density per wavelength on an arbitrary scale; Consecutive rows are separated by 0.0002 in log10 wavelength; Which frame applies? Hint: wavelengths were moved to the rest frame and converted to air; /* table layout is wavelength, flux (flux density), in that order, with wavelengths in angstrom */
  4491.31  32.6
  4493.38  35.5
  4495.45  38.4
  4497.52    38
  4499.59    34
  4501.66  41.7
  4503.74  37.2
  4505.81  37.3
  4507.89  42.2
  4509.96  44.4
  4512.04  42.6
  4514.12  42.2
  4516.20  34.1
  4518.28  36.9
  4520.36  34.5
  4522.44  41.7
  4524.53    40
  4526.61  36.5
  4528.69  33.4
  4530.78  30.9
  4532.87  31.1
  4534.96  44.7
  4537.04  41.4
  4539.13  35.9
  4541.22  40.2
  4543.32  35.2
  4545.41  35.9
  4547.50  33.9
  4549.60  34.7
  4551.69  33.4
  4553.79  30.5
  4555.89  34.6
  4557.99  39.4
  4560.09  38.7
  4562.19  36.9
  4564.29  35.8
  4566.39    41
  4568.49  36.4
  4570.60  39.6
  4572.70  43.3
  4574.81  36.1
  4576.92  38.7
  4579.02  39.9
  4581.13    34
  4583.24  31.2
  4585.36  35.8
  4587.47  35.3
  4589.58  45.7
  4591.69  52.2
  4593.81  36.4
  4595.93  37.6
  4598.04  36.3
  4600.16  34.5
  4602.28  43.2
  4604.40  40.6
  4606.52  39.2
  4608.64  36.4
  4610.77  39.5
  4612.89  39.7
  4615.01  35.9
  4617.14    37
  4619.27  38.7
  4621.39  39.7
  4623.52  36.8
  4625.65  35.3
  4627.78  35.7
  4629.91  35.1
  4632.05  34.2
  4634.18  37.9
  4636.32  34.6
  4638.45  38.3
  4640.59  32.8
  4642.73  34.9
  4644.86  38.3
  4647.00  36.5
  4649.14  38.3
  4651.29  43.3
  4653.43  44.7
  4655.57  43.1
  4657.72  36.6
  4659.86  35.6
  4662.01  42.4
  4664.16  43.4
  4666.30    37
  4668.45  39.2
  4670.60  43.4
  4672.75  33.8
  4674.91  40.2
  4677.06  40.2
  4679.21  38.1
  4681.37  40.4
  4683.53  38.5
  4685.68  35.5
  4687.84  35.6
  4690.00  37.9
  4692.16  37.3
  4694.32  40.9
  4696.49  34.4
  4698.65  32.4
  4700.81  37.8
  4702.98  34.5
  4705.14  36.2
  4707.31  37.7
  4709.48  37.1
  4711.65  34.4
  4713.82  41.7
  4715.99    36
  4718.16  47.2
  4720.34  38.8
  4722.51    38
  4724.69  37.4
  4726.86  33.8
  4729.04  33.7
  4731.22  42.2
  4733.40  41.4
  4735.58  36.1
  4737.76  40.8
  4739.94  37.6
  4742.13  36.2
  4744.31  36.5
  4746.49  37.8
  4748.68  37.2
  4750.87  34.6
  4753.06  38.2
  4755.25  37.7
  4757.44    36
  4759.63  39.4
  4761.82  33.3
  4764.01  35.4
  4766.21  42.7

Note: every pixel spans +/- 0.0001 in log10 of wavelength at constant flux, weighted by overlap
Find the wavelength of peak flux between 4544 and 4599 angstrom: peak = 4591.69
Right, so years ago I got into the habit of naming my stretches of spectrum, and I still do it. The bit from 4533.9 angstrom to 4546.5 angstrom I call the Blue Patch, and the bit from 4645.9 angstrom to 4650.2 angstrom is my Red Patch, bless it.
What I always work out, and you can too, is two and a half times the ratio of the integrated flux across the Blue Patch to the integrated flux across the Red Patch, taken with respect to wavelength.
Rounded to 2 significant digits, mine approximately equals 7.6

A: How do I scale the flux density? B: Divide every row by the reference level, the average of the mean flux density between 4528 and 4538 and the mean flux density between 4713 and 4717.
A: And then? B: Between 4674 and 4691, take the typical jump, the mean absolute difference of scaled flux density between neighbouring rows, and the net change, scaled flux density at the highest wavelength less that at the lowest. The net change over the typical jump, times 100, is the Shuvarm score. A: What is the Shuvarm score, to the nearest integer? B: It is -138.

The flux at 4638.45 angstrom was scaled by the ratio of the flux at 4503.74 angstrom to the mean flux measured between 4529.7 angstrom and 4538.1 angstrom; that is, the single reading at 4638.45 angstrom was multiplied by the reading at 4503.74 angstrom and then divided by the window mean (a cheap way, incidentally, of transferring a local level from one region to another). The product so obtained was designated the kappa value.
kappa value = 38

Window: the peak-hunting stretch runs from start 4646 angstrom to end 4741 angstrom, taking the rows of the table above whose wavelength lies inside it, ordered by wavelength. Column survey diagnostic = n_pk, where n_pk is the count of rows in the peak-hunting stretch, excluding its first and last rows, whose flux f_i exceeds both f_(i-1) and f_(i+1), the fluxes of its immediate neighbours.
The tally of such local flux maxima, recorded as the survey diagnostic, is 12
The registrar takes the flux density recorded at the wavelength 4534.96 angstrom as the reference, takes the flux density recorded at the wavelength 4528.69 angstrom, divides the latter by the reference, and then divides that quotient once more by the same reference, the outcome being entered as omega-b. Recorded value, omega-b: 0.017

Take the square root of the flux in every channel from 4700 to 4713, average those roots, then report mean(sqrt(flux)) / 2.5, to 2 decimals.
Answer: 2.41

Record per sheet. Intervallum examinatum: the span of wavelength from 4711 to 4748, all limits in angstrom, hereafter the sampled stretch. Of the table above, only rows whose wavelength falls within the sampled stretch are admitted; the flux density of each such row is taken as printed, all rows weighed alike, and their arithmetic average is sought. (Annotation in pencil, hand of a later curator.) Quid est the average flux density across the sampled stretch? 38.2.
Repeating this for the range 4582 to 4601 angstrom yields 38.3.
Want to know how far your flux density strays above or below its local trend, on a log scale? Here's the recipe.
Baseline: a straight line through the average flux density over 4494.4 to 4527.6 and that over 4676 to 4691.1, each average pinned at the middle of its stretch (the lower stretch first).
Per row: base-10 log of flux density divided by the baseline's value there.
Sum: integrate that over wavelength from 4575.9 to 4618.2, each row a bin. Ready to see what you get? -0.11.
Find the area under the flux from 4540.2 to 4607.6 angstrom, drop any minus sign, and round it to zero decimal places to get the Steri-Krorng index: 2541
